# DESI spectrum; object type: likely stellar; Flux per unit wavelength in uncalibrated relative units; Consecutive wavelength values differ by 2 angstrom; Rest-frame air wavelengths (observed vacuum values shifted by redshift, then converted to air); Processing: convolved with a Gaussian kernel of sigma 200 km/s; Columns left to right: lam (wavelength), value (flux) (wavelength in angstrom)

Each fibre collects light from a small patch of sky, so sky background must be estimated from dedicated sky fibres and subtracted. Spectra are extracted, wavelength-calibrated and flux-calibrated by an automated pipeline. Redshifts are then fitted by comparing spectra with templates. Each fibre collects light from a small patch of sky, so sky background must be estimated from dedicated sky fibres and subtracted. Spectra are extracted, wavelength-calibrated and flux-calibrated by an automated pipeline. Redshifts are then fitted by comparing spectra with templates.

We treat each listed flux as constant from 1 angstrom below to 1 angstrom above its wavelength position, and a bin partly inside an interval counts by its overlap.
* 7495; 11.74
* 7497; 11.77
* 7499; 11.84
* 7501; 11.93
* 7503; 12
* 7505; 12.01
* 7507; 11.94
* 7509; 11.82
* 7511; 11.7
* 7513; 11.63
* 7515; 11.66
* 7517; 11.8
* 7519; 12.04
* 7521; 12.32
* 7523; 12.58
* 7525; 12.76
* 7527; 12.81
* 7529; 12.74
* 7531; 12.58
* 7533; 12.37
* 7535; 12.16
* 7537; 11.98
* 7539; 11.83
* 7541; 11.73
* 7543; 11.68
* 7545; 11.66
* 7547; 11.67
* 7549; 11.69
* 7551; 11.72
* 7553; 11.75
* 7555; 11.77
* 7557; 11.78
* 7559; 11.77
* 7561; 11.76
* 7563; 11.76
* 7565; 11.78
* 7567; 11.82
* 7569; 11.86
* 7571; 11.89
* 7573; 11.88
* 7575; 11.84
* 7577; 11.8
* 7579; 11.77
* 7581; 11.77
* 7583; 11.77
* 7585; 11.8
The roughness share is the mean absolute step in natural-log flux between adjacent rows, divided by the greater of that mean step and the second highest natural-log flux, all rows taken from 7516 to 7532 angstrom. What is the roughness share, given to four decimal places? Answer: 0.0056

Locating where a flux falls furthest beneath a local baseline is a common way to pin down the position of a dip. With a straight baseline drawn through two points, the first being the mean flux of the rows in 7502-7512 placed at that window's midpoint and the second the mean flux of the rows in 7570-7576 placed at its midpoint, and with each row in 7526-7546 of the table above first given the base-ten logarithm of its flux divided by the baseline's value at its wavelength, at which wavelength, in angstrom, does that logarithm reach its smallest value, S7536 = 7545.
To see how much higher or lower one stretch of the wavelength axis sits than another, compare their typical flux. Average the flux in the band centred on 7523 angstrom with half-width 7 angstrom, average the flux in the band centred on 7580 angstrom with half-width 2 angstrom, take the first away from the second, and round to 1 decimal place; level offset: -0.7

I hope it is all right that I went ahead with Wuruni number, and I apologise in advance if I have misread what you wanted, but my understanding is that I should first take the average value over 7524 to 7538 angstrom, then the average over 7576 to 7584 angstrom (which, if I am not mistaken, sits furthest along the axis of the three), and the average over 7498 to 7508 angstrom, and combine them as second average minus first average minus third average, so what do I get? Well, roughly -12.7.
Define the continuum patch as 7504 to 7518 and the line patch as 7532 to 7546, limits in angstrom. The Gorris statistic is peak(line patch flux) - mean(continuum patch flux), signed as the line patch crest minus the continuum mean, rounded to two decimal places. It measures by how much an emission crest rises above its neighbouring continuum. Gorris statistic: 0.58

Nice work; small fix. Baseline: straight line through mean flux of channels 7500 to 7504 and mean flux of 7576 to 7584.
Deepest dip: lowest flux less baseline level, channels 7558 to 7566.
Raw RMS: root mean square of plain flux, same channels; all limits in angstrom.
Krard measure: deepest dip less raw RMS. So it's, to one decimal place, -11.8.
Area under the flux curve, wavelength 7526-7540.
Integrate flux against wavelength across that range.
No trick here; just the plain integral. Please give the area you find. 173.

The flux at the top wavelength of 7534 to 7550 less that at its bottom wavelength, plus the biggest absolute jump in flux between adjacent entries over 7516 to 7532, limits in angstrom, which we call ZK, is -0.19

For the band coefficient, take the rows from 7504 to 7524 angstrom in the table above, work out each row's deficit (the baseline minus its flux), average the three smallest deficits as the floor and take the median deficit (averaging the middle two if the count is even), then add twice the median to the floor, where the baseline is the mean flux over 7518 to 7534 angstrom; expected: 1.5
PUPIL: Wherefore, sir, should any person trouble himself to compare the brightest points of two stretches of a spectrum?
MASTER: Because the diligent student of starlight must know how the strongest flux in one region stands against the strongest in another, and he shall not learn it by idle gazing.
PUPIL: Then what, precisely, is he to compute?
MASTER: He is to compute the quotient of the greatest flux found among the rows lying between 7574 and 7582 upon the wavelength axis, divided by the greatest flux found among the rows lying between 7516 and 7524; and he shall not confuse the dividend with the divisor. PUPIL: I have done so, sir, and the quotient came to 0.94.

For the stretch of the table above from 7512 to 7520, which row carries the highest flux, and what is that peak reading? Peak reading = 12.04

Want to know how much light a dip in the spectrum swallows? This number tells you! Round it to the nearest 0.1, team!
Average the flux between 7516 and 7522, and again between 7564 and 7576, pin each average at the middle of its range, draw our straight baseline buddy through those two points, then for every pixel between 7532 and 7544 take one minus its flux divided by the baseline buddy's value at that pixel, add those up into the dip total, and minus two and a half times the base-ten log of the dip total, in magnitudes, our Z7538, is 5.1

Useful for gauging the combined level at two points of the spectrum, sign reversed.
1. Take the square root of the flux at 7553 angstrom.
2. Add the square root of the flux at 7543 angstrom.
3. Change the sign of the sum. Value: -6.85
